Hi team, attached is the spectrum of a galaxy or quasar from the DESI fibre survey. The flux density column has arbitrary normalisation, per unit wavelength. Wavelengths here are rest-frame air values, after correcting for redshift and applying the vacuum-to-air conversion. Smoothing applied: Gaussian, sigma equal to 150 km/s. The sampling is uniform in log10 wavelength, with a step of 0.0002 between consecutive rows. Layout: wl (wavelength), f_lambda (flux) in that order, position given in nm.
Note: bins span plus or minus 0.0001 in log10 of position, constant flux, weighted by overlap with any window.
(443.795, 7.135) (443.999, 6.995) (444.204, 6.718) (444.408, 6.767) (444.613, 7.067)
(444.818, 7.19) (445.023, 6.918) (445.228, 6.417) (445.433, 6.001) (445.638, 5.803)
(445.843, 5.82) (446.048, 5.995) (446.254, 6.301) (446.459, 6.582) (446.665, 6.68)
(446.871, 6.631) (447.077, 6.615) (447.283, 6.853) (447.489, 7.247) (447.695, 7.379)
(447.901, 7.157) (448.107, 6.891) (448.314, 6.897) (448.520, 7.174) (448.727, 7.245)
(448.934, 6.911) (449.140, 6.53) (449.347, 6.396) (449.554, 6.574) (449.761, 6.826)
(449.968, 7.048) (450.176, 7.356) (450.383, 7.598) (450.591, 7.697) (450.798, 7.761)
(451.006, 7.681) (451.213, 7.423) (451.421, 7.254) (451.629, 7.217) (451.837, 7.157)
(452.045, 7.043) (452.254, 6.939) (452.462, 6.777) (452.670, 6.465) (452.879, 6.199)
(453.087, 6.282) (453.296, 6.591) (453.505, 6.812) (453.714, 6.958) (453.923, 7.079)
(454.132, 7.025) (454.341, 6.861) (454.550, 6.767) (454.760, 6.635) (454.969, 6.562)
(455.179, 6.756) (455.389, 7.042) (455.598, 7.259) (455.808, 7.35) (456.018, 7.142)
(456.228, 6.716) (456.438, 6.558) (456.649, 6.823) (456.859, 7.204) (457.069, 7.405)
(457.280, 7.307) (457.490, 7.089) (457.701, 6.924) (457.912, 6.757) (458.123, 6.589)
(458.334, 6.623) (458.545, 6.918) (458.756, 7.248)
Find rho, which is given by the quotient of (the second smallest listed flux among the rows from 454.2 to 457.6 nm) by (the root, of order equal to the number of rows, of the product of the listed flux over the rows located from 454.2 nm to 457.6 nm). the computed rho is 0.943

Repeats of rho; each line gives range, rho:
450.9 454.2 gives 0.908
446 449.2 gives 0.926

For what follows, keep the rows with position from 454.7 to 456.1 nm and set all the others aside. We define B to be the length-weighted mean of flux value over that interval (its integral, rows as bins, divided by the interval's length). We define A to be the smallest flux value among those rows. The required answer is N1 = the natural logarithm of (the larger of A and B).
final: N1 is 1.94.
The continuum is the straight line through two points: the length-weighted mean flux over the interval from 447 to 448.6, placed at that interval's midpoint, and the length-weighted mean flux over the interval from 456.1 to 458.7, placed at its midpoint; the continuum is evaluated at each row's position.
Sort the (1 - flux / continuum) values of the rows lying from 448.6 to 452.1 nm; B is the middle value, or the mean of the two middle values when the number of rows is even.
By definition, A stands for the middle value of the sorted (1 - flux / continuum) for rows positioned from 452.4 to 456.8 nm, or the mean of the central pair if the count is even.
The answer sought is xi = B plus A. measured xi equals -0.005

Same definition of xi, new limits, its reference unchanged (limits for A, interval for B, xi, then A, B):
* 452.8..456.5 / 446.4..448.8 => 0.044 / 0.024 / 0.02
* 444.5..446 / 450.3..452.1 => 0.030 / 0.092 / -0.06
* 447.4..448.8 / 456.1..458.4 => -0.006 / -0.021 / 0.02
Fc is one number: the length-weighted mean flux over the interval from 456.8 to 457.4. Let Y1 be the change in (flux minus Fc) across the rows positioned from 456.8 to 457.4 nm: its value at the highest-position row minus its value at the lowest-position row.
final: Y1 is 0.1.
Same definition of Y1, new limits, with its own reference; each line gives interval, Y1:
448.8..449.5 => -0.5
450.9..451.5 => -0.4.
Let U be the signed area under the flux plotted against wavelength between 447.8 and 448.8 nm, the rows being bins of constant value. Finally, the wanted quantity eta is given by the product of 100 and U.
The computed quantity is 707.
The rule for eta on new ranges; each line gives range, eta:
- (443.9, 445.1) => 833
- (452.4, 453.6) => 781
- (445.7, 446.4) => 425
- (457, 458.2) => 841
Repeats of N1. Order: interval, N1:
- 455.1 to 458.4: 1.94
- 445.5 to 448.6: 1.90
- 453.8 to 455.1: 1.92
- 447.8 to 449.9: 1.93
